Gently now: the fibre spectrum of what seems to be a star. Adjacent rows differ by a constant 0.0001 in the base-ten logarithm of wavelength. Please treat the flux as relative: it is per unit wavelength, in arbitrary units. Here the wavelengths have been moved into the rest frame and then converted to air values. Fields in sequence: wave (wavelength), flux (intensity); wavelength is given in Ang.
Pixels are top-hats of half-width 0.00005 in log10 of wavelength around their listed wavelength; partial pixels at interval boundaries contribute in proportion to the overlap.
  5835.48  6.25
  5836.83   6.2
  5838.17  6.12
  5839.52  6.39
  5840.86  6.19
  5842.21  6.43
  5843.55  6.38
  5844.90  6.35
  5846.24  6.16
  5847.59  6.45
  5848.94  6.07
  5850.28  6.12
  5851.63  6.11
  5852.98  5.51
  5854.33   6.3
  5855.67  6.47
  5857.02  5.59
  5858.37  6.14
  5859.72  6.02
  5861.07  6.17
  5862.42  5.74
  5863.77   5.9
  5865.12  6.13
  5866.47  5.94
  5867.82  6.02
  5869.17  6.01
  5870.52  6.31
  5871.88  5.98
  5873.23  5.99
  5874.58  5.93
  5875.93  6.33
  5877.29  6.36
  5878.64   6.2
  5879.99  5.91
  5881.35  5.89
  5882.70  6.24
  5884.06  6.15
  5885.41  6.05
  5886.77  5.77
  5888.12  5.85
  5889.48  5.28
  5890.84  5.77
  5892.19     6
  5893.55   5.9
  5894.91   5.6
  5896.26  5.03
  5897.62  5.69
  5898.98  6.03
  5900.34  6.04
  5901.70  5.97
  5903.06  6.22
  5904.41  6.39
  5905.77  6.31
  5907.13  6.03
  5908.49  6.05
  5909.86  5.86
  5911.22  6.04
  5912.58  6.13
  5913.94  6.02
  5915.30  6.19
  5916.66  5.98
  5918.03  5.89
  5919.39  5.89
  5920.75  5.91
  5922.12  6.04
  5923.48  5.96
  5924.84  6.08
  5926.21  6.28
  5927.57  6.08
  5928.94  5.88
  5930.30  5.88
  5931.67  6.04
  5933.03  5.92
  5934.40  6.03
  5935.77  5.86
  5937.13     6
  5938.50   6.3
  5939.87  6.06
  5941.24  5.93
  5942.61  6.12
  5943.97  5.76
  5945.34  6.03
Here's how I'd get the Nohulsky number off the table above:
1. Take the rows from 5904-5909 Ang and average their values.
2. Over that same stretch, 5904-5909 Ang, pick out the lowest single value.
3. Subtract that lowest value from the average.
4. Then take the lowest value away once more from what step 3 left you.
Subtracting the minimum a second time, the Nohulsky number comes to -5.87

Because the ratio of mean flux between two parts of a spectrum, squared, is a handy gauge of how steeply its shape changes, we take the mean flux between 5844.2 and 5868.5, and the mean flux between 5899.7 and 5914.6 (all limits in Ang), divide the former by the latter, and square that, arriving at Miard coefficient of 0.990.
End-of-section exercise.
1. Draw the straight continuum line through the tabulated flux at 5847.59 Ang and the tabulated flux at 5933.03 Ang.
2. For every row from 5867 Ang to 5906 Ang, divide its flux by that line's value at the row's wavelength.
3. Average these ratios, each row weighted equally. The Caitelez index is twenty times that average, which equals 19.2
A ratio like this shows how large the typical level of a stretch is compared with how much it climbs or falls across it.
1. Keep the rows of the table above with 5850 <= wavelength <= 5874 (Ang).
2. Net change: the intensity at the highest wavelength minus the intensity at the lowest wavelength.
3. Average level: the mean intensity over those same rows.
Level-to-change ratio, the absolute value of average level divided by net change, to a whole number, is 46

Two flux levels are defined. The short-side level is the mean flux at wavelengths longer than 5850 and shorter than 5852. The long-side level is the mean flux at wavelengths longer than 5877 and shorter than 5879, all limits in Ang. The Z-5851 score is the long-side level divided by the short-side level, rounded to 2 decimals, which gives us 1.03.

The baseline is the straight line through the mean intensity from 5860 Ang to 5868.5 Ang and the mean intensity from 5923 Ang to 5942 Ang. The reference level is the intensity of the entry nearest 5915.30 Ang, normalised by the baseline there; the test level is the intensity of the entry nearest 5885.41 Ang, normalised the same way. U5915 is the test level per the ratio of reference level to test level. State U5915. 0.99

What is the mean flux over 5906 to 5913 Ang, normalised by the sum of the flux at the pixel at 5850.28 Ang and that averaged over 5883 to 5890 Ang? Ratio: 0.504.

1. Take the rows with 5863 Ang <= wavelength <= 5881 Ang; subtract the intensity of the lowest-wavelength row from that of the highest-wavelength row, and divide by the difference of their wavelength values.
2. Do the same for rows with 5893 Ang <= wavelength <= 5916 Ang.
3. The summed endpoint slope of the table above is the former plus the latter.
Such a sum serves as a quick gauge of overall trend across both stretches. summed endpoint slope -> 0.014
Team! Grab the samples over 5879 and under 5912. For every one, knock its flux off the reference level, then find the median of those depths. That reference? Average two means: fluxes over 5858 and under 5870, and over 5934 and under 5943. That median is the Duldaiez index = 0.04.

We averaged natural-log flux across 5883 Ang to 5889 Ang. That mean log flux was 1.78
